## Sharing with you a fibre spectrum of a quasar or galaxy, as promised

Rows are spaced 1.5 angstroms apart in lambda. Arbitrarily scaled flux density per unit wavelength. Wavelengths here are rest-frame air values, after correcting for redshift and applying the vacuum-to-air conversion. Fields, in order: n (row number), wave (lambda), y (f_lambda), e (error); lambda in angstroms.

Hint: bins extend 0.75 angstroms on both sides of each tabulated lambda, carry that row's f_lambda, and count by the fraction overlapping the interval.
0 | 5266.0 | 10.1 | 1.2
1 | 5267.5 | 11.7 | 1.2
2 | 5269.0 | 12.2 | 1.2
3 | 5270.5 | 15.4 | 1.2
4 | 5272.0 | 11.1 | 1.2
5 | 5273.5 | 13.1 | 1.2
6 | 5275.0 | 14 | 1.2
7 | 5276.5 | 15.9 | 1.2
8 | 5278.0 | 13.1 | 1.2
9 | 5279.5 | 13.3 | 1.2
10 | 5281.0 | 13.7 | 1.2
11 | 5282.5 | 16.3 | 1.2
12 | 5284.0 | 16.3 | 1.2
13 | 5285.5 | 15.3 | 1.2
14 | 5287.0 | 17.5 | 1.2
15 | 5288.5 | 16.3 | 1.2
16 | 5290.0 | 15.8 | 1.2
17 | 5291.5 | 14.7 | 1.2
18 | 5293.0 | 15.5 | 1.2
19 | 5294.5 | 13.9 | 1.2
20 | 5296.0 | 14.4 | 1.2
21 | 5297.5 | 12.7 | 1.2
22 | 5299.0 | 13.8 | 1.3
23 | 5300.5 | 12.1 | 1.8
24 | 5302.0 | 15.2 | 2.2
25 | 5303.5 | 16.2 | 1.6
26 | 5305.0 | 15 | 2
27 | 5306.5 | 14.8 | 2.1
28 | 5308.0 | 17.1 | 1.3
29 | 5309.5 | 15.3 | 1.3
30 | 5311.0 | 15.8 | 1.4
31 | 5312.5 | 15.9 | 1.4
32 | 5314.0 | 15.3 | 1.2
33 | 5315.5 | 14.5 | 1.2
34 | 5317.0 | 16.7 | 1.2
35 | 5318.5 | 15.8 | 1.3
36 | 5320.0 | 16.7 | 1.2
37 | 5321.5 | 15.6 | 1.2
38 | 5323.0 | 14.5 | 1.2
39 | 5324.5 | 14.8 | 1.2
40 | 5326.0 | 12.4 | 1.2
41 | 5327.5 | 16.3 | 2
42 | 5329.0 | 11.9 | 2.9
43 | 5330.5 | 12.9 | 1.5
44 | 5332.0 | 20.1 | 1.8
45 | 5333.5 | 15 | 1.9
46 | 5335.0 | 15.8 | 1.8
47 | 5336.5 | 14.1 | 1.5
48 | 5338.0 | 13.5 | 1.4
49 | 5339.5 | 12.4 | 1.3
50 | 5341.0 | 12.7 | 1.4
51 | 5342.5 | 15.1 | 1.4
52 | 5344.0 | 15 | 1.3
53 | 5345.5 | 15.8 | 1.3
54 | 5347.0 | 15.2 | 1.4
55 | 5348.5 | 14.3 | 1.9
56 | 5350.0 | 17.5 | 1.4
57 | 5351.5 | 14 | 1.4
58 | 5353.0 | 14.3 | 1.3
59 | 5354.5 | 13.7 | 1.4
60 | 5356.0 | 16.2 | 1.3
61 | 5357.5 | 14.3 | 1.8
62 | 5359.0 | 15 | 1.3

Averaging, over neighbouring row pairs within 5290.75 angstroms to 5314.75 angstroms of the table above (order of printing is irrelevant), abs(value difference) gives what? 1.21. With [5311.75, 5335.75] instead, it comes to 2.18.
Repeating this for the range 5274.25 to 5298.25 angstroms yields 1.23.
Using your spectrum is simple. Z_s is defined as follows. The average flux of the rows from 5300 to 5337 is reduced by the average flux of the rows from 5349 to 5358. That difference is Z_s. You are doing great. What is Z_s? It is 0.2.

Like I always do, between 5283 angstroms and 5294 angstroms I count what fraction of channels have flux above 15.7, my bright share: 0.57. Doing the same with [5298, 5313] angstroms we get 0.40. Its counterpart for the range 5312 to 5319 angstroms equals 0.60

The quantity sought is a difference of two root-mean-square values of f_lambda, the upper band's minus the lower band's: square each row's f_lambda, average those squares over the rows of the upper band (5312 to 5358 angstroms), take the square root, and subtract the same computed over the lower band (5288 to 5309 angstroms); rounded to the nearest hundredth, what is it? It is 0.12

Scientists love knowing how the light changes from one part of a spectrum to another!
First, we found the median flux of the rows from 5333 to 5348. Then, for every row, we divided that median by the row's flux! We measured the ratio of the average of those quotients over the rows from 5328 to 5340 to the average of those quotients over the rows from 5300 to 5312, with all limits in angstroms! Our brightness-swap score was 1.07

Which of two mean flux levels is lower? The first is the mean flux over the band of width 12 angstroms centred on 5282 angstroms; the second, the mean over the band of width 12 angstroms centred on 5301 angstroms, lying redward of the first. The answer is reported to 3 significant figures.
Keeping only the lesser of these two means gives 14.3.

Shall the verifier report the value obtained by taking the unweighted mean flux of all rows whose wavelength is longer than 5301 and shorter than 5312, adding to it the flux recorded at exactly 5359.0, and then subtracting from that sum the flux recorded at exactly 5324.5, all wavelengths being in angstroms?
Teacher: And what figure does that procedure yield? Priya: 16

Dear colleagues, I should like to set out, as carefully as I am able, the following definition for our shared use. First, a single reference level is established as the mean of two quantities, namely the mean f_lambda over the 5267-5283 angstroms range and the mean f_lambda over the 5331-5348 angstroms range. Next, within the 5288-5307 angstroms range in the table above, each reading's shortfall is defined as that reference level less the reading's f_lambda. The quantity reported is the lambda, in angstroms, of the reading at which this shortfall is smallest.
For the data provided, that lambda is 5288.5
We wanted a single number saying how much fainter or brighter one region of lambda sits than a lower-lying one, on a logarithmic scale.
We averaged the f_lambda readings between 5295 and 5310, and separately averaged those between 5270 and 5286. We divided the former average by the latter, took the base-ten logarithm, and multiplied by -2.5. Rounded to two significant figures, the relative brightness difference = -0.026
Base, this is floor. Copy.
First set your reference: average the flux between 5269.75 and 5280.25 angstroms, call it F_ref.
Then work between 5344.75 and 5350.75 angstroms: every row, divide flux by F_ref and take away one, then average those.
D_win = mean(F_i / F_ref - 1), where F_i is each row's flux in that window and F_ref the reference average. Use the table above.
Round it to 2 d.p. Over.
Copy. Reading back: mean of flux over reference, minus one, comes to 0.15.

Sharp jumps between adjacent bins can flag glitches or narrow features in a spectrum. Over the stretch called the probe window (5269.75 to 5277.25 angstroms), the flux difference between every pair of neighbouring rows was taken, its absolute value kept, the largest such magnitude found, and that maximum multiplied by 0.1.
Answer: 0.43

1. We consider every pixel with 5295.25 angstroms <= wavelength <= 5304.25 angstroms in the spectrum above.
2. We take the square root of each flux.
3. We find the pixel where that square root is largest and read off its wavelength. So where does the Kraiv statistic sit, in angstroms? 5303.5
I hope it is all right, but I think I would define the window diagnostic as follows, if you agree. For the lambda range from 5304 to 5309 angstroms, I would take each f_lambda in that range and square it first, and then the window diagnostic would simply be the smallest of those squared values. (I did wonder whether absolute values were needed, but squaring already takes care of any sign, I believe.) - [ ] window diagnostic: 219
